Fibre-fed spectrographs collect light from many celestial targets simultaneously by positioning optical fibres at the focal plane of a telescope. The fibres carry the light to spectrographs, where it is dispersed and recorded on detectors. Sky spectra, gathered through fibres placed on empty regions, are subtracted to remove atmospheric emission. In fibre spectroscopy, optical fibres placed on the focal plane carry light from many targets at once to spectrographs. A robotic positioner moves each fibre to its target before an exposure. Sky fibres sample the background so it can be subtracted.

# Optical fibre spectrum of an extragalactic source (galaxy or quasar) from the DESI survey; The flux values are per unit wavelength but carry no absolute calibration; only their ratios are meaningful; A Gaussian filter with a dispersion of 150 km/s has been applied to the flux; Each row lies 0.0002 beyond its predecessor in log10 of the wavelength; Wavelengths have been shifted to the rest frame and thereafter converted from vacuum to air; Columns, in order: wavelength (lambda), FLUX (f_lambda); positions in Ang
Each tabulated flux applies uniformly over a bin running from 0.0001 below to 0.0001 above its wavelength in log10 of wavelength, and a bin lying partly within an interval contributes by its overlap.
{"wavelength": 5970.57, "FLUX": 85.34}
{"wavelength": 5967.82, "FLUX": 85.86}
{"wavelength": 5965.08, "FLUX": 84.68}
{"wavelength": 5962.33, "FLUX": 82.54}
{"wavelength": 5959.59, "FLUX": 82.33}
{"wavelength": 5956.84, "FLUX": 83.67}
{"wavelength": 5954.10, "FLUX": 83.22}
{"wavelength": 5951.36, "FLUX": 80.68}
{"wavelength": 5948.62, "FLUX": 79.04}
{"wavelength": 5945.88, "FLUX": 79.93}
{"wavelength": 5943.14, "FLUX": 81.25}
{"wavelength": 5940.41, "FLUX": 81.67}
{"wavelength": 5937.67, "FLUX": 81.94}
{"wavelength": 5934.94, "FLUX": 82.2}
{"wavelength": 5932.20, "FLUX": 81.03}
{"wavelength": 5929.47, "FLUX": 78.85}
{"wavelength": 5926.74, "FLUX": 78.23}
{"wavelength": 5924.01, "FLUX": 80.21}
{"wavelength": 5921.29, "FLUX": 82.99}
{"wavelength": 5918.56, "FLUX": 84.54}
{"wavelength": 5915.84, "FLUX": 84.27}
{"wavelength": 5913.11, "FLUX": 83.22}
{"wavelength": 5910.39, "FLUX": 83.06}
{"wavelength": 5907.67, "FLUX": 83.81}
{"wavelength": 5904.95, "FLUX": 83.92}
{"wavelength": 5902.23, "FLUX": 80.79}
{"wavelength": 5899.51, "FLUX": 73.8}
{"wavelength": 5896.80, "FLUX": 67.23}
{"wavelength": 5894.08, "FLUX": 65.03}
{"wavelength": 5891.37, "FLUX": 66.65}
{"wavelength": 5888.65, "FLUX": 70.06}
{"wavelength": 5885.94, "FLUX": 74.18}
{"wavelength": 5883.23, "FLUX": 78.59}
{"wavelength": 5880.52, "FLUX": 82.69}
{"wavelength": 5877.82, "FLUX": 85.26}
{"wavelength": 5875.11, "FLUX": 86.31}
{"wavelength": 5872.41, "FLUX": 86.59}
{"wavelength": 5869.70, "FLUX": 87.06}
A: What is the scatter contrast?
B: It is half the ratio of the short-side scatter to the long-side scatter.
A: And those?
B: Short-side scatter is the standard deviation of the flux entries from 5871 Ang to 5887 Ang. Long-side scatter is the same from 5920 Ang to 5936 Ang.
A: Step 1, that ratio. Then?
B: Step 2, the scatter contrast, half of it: 1.3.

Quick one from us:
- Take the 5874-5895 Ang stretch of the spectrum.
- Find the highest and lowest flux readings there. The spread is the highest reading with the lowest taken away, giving 21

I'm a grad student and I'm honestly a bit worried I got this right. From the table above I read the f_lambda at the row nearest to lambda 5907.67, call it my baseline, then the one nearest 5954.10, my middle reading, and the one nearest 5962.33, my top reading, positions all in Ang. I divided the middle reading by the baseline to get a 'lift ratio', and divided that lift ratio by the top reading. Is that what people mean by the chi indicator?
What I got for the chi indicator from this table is 0.0120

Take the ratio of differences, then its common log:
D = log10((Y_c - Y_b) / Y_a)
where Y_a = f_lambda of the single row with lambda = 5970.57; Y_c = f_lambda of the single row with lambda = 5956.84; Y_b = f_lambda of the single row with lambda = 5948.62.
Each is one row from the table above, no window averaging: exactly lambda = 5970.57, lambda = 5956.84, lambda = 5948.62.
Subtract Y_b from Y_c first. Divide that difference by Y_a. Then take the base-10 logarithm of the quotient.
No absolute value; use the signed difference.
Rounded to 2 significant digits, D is -1.3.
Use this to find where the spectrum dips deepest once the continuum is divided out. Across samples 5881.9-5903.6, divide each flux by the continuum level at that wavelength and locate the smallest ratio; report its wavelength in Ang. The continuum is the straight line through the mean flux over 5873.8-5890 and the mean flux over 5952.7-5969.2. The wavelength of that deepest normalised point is 5894.08 Ang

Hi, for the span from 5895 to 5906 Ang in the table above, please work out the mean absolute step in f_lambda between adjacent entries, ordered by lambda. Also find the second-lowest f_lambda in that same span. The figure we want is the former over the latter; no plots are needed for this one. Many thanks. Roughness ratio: 0.075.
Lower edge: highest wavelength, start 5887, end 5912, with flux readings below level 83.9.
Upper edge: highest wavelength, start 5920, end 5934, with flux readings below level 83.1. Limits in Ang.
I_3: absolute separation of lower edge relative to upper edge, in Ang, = 21.8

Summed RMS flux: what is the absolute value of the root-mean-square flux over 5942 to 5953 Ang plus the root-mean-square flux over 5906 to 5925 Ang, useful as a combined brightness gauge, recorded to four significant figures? 163.4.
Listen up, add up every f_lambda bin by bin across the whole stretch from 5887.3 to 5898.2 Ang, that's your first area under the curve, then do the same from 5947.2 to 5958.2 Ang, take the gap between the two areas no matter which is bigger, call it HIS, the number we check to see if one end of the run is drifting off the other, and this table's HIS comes 165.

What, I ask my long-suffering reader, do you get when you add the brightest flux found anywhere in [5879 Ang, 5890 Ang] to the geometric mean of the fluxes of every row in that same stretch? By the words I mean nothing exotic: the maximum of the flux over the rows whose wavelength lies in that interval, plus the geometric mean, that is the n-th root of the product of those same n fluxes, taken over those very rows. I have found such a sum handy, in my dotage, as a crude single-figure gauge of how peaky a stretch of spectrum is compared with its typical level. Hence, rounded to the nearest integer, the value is 159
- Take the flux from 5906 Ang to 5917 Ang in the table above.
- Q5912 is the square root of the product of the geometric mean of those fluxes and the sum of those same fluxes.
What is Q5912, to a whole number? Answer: 167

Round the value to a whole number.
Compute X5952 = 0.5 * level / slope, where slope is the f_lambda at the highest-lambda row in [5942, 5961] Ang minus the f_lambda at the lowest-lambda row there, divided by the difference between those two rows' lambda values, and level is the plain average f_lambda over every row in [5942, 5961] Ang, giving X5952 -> 620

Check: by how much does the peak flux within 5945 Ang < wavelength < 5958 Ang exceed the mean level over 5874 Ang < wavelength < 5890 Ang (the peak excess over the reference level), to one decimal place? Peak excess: 4.2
